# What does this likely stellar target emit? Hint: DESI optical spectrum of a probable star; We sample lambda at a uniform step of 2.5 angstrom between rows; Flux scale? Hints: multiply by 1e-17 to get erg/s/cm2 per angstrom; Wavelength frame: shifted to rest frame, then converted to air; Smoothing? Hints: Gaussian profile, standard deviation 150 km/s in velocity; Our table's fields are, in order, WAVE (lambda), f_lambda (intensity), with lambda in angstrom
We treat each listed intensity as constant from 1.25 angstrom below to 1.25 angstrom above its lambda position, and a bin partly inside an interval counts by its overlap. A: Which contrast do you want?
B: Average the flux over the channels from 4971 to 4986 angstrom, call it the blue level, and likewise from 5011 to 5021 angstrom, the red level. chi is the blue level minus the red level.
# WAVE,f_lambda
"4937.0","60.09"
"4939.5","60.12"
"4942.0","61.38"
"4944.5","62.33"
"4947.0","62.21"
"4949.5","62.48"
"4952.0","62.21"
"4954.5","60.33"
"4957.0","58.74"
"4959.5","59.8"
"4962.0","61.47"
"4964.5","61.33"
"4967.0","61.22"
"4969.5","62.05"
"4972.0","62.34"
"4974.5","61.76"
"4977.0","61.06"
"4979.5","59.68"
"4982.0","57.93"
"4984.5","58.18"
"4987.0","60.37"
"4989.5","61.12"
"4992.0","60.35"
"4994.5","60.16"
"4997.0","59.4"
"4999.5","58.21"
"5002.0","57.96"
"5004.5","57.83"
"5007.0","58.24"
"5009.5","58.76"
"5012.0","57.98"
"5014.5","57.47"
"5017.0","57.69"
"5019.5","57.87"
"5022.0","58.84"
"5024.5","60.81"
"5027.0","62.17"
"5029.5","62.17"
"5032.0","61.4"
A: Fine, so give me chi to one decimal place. 2.4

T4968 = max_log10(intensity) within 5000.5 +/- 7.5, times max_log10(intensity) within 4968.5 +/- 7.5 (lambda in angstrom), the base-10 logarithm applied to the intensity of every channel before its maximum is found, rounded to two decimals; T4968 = 3.19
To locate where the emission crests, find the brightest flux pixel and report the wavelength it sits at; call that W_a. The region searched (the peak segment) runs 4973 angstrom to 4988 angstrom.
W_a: 4974.5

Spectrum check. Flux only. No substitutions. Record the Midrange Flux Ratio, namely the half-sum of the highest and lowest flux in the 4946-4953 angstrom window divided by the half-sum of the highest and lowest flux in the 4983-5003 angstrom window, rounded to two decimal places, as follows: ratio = 1.05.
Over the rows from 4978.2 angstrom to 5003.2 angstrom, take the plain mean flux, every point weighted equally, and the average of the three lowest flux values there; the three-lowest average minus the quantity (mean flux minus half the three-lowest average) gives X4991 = 27.7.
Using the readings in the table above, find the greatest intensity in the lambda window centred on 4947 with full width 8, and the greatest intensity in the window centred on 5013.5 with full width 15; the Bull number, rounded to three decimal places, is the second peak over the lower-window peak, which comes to 0.940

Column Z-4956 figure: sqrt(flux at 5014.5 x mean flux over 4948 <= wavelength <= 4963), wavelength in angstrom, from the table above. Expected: 59.1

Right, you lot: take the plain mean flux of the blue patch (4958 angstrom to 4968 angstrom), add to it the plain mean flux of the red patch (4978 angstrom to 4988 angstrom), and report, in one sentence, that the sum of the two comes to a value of 120.0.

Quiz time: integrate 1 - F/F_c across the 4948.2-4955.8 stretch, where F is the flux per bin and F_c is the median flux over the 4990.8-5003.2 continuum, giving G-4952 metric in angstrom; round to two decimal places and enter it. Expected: -0.29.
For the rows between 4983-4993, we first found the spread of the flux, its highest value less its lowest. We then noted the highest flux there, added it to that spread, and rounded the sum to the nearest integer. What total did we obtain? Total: 64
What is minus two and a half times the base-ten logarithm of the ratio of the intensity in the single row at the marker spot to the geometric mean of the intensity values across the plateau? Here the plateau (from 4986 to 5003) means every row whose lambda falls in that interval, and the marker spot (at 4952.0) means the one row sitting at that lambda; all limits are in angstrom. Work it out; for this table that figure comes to -0.05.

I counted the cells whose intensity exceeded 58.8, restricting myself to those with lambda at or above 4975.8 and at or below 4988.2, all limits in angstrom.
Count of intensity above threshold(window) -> 3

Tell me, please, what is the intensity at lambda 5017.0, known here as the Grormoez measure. 57.69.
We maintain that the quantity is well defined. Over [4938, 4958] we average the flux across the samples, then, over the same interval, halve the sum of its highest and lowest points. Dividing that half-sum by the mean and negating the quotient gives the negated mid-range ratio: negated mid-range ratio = -0.99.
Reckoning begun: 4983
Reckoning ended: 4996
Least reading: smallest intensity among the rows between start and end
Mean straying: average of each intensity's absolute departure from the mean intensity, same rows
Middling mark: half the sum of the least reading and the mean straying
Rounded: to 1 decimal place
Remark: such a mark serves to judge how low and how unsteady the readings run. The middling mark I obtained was 29.5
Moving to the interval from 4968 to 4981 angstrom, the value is 30.2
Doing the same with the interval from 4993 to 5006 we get 29.3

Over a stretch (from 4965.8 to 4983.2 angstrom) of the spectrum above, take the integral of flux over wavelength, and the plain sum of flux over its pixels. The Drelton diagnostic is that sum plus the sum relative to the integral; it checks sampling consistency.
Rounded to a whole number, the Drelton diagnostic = 426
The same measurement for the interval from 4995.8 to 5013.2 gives 409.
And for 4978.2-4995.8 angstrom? 418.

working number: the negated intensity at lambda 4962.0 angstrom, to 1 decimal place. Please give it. -61.5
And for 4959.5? -59.8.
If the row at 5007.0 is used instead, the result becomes -58.2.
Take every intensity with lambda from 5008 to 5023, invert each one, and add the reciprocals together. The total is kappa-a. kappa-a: 0.103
